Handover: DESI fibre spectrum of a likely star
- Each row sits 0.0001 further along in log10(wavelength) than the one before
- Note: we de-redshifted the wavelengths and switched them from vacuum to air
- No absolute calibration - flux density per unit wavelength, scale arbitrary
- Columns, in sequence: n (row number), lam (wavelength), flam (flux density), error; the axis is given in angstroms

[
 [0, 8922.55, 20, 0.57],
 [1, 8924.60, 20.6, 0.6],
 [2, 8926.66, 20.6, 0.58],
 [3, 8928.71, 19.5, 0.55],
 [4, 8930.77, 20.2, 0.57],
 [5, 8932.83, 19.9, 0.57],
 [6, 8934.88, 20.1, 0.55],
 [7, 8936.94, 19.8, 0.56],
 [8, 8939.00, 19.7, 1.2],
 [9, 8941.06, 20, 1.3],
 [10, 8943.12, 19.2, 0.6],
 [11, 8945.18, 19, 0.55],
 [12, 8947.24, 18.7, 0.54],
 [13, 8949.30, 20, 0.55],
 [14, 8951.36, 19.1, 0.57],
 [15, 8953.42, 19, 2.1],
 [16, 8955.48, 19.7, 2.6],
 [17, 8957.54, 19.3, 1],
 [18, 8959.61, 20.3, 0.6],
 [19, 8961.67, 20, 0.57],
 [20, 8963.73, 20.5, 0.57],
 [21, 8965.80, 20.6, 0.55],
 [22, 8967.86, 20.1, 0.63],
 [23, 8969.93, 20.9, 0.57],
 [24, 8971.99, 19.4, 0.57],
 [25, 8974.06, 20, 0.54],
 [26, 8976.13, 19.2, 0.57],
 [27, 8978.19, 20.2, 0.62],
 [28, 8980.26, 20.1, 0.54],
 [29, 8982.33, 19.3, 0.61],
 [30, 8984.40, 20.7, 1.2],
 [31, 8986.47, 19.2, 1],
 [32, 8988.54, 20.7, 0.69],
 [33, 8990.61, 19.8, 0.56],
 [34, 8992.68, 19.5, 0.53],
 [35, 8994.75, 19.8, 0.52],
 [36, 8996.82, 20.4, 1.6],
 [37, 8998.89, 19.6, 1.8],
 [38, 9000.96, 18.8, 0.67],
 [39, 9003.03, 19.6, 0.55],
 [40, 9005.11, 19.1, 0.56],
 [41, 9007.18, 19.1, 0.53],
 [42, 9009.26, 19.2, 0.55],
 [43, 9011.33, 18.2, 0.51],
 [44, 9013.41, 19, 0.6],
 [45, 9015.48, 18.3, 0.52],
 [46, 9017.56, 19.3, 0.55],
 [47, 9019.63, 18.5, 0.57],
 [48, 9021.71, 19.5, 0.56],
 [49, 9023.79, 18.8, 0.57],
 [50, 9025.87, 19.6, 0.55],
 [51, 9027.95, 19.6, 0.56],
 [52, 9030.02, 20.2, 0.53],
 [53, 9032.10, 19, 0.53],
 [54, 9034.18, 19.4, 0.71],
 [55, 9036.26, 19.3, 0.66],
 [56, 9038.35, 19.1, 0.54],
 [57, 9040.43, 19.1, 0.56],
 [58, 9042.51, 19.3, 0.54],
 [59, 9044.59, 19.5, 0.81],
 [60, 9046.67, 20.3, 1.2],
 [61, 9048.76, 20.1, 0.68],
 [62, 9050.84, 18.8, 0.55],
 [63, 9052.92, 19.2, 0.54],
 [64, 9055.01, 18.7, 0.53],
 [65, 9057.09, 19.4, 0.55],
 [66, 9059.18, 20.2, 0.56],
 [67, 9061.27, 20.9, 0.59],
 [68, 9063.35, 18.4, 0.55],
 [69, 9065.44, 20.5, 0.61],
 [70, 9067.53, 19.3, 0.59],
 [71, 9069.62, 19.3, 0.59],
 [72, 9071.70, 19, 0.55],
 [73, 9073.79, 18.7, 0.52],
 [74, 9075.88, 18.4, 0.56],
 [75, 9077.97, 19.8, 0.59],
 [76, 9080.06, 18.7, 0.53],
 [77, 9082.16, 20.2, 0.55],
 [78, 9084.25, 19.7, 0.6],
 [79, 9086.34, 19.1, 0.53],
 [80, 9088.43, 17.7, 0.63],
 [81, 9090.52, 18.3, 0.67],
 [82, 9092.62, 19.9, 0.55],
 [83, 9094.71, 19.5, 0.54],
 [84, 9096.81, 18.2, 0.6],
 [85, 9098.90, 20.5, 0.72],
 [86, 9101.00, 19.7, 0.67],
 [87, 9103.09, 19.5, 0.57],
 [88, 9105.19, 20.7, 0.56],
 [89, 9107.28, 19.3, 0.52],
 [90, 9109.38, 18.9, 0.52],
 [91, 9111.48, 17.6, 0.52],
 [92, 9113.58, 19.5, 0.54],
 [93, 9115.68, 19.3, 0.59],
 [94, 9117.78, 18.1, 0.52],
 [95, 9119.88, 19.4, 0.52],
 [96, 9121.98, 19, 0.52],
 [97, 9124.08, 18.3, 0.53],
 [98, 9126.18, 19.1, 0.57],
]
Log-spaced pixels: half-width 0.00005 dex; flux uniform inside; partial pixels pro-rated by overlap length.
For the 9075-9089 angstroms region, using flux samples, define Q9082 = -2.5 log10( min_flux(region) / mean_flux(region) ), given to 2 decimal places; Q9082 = 0.08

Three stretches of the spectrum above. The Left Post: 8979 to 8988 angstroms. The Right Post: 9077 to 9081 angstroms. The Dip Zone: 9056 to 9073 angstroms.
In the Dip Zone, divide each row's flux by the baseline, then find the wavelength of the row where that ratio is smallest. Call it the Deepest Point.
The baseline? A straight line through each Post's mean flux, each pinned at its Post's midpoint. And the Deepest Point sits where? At 9063.35 angstroms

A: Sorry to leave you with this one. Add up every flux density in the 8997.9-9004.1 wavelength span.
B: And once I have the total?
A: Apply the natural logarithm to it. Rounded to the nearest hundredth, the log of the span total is 4.06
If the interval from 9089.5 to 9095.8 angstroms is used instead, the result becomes 4.06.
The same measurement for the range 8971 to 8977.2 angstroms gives 4.07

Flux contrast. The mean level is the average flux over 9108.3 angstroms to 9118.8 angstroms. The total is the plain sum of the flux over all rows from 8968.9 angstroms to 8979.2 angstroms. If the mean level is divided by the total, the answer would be 0.187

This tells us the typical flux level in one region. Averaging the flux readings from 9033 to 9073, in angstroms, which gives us 19.5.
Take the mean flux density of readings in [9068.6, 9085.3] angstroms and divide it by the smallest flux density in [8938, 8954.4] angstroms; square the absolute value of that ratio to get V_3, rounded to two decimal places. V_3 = 1.06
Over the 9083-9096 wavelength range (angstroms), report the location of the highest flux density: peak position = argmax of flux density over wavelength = 9092.62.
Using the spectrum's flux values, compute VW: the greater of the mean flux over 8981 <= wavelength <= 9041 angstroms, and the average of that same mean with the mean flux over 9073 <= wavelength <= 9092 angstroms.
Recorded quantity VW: 19.4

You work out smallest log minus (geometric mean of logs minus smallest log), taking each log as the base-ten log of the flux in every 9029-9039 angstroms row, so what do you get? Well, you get 1.270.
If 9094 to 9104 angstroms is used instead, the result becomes 1.231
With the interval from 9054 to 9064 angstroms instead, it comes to 1.240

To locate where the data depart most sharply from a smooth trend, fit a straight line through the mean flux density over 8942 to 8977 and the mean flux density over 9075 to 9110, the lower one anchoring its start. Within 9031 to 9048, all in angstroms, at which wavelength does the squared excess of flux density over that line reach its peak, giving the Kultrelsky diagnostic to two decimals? 9046.67 angstroms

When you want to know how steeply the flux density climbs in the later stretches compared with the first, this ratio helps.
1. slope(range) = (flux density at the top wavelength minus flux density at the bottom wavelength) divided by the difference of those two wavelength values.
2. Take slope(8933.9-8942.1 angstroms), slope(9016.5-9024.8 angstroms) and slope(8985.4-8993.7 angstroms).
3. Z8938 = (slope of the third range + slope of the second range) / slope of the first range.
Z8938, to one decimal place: 2.0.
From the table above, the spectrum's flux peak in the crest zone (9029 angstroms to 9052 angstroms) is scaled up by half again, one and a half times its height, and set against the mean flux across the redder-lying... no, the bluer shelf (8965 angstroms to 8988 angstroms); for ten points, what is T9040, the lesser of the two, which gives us 20.0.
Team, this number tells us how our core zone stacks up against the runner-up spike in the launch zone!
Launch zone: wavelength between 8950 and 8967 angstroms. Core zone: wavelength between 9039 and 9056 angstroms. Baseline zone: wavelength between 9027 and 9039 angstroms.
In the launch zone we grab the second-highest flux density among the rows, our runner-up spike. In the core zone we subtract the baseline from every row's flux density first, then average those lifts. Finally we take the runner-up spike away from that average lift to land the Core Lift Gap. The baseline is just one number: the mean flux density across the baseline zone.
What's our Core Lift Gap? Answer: -20.6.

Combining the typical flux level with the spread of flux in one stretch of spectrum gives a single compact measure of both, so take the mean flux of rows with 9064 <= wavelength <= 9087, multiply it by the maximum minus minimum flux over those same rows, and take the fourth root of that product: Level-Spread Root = 2.52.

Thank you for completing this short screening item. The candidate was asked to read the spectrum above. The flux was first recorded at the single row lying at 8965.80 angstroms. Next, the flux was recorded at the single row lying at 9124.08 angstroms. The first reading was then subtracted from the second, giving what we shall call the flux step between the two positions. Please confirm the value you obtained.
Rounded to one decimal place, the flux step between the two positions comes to -2.3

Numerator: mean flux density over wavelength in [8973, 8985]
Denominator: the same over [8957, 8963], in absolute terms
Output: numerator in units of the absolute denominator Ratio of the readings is 1.00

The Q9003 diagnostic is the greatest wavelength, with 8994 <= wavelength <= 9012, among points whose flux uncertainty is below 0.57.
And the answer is 9011.33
